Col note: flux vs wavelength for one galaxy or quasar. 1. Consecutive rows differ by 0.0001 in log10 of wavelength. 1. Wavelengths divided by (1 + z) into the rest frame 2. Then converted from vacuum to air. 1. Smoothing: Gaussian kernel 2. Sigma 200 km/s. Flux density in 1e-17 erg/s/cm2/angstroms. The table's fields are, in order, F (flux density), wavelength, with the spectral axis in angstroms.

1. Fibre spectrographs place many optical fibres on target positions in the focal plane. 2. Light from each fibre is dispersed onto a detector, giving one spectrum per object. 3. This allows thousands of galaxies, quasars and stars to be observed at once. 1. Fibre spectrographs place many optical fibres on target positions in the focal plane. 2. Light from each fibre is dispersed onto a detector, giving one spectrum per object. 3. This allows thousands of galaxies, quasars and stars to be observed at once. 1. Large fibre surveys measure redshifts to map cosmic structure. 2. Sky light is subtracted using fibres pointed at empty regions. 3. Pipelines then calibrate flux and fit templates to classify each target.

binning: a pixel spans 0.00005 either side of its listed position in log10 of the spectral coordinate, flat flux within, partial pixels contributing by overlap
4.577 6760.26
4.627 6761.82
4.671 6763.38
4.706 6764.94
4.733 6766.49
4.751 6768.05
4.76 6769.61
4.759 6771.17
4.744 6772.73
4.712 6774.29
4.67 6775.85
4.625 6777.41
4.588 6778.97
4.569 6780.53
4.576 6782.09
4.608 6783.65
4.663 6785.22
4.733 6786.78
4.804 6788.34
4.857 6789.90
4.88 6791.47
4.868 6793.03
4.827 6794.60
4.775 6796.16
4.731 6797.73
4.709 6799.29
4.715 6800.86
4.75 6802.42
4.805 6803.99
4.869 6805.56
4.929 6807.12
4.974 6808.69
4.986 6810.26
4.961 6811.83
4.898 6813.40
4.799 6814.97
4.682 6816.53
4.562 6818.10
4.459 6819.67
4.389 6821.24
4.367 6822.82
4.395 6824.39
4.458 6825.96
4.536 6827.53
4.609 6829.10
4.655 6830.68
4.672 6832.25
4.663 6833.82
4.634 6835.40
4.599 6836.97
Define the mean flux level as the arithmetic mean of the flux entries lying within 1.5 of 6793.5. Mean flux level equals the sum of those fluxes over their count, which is 4.85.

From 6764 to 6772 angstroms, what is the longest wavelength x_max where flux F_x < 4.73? 6764.94 angstroms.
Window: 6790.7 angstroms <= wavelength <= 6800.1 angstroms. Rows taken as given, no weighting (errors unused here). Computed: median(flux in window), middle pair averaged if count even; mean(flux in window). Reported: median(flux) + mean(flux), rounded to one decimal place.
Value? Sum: 9.6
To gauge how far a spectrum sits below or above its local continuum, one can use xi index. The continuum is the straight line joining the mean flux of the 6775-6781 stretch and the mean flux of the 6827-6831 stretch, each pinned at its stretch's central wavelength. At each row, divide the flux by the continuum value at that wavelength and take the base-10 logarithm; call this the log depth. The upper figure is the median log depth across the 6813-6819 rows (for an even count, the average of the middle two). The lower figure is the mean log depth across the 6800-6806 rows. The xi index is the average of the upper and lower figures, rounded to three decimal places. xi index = 0.015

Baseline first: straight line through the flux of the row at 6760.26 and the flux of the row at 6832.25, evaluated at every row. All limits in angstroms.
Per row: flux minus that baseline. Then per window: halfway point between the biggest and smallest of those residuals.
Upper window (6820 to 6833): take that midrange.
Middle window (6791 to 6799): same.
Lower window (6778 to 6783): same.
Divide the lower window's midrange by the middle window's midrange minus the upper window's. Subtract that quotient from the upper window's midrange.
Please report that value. -0.1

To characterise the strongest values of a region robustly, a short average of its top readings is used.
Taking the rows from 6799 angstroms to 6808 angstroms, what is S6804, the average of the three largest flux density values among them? 4.87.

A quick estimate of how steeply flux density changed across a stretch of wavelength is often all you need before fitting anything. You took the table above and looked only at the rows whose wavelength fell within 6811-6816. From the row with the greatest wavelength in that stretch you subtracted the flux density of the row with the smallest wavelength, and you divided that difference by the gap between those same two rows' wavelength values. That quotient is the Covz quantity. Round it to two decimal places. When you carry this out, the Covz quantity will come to -0.05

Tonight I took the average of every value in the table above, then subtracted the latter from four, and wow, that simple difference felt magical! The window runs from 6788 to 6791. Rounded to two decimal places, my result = -0.83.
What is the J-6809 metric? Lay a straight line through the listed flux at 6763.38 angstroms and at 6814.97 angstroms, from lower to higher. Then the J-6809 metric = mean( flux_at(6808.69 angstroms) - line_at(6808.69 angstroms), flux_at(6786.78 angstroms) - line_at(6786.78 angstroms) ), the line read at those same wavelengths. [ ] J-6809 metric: 0.10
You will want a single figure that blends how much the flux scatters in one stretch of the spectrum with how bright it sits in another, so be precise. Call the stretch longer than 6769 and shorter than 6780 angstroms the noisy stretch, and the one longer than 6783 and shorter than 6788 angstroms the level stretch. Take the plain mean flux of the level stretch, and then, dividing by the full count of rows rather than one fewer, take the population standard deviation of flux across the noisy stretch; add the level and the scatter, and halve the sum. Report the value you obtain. 2.37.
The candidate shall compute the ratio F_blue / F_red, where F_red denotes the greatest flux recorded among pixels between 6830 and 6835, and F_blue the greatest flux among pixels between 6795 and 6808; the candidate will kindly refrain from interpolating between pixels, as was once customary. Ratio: 1.06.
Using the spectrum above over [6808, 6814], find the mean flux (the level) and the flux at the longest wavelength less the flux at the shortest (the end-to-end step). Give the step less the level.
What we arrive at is -5.03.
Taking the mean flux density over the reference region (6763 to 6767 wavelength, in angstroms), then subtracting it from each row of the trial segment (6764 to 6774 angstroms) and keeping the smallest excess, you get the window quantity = 0.0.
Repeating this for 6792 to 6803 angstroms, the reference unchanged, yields 0.0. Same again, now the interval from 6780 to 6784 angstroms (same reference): -0.1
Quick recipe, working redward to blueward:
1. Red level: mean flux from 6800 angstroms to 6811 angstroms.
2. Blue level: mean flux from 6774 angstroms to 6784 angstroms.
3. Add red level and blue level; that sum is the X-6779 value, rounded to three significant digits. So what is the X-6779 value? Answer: 9.48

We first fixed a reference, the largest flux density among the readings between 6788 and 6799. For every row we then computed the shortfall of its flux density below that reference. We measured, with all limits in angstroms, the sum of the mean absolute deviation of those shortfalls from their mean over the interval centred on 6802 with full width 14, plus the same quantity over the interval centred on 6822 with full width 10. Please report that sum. 0.13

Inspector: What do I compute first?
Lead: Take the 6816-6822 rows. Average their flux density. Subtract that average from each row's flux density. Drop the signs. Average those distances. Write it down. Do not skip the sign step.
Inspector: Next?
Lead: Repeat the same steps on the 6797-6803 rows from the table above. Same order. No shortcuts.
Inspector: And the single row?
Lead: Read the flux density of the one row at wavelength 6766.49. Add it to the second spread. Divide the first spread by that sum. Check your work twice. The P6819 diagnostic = 0.0209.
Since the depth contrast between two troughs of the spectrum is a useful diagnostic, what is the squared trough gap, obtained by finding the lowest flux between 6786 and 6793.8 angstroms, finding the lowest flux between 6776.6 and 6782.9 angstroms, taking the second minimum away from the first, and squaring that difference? 0.027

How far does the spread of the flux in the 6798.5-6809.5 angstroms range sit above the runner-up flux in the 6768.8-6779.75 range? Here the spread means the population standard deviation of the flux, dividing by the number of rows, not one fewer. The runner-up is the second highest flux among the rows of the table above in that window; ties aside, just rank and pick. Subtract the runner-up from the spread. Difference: -4.662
